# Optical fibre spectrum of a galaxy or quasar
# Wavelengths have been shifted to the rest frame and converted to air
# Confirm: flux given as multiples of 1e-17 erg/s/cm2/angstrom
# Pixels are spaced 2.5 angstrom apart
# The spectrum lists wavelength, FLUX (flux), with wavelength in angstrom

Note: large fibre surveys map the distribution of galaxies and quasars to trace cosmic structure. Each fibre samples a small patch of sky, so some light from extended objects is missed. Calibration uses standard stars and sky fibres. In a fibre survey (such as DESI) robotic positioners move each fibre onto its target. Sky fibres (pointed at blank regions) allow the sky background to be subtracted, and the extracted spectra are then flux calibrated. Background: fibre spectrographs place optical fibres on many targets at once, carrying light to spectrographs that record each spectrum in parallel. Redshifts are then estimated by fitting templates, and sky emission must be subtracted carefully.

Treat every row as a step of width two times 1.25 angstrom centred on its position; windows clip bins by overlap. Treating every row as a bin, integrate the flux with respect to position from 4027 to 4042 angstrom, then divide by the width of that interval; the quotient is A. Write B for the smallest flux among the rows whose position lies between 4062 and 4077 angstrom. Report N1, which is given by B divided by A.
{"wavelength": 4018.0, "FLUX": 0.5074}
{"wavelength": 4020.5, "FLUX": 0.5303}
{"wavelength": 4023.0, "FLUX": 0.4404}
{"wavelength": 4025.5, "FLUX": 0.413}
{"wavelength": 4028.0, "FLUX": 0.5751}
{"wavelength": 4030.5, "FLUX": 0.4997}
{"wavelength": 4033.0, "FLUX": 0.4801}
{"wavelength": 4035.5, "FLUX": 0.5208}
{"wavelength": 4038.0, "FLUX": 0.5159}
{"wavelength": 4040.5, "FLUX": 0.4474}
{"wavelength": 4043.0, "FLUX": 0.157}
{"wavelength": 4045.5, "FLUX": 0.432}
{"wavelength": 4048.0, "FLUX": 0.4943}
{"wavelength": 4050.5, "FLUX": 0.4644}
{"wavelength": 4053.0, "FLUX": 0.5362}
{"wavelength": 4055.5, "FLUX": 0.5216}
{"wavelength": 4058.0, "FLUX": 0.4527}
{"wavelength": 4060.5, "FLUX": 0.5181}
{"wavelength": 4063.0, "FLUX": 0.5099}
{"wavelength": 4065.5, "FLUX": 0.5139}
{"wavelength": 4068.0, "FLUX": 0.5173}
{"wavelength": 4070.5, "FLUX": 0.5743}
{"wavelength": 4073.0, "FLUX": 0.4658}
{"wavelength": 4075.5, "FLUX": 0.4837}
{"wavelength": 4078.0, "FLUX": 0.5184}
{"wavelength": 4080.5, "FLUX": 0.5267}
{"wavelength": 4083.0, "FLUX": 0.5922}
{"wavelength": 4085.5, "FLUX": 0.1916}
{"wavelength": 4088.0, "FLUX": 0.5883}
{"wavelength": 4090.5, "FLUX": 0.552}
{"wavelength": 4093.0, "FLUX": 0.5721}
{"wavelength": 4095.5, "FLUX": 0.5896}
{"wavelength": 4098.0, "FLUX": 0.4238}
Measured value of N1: 0.9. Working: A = 0.50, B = 0.4658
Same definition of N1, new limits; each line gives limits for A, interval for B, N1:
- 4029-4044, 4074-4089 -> 0.4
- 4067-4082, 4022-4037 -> 0.8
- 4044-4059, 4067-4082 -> 1.0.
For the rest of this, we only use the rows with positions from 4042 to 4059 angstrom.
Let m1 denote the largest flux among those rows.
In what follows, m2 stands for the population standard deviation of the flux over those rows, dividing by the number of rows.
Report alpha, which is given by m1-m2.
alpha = 0.42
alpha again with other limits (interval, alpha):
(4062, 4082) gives 0.54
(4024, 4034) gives 0.52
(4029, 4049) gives 0.41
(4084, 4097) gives 0.44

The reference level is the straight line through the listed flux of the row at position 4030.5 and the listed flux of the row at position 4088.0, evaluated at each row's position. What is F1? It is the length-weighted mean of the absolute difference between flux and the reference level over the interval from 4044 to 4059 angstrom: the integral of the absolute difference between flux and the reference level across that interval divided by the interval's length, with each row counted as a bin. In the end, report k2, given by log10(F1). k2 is -1.27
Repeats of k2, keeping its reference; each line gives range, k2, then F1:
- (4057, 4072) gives -1.38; 0.042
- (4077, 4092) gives -1.04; 0.091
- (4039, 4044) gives -0.71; 0.197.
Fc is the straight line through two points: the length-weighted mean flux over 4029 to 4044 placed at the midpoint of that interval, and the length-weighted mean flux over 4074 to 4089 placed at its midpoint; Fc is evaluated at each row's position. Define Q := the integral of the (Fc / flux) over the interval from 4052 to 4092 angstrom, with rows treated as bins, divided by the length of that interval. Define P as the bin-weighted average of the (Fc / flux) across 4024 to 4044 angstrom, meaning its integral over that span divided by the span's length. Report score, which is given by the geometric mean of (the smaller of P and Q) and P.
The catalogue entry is 1.06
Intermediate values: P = 1.12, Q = 1.01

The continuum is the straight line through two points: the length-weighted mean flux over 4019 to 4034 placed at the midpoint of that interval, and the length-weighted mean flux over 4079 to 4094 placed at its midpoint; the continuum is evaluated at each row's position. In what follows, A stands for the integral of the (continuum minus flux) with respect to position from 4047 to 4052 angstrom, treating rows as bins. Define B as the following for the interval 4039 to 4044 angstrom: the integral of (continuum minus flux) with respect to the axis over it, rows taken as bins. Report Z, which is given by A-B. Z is -0.8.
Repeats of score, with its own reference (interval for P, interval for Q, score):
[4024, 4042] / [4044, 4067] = 0.93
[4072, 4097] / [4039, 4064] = 1.06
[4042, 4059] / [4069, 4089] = 1.15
